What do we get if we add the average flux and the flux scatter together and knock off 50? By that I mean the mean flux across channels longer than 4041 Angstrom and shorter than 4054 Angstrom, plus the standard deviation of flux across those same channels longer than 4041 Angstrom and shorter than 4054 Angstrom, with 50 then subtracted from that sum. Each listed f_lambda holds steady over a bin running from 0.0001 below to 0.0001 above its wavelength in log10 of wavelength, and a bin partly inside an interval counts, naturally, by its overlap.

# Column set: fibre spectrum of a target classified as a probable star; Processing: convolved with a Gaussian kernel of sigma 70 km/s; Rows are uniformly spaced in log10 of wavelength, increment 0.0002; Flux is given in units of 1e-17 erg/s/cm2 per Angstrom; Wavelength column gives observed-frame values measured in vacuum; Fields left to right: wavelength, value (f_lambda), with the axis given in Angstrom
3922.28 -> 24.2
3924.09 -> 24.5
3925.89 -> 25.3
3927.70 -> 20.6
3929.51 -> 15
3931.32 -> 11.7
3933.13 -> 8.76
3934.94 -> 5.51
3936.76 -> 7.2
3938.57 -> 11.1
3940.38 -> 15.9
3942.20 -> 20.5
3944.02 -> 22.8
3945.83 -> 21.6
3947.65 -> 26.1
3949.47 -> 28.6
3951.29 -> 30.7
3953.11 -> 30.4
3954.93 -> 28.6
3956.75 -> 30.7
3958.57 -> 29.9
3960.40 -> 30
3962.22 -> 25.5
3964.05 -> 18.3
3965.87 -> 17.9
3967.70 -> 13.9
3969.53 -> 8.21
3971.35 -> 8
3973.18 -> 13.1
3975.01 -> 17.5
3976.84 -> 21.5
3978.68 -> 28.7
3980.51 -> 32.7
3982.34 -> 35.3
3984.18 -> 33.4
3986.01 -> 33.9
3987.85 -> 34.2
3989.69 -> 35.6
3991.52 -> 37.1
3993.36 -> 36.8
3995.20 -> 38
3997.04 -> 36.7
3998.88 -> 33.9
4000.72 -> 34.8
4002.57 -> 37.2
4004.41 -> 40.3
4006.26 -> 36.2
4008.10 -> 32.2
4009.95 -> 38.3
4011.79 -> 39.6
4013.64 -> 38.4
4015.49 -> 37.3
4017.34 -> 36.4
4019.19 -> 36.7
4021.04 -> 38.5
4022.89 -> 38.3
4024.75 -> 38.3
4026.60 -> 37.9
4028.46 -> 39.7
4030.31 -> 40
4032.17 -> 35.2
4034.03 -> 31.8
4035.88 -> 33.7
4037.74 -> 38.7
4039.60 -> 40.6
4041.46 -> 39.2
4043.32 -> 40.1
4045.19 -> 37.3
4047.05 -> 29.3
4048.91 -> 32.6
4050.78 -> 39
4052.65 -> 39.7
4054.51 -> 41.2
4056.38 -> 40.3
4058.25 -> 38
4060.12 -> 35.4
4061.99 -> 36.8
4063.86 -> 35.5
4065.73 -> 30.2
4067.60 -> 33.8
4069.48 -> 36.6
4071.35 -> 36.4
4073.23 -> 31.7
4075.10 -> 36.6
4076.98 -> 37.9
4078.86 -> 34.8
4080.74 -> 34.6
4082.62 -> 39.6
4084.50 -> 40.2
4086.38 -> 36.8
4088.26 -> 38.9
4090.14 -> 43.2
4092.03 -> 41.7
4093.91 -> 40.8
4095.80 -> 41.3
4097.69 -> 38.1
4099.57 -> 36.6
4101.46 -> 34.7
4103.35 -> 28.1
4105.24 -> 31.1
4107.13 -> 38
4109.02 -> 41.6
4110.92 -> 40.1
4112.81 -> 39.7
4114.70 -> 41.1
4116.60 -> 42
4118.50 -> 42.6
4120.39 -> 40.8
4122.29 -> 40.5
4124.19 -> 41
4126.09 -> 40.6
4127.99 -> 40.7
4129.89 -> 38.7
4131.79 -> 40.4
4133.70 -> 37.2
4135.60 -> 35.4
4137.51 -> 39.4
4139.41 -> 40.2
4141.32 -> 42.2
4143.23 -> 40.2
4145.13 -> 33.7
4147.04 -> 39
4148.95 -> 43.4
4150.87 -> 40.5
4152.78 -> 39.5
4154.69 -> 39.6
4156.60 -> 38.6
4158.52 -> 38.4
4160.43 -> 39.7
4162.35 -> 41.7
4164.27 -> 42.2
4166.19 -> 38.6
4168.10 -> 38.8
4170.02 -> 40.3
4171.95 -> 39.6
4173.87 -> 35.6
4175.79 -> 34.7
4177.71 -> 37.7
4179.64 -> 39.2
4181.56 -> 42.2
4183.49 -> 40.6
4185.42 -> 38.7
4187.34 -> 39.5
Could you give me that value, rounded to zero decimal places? -9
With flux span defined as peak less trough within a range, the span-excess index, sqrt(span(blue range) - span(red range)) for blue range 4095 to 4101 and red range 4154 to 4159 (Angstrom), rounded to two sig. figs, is 1.9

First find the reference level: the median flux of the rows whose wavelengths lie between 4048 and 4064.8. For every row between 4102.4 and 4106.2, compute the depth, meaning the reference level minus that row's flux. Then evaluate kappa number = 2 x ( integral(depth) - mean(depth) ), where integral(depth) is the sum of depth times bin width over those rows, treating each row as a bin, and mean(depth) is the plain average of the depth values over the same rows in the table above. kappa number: 47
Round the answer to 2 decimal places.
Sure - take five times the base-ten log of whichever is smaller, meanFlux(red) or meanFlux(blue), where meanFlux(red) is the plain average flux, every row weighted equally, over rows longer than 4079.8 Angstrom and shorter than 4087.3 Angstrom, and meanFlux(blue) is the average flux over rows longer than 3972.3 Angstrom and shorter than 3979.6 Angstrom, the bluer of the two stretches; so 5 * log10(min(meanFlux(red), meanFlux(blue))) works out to 6.53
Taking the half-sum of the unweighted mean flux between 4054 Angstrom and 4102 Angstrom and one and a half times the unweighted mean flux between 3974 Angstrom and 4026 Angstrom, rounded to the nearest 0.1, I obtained 44.9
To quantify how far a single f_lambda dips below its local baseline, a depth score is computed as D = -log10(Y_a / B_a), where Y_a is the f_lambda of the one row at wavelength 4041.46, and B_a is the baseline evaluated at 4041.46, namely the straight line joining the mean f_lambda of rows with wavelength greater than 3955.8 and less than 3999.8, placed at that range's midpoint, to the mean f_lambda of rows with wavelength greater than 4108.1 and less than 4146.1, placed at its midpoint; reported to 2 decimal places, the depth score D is -0.08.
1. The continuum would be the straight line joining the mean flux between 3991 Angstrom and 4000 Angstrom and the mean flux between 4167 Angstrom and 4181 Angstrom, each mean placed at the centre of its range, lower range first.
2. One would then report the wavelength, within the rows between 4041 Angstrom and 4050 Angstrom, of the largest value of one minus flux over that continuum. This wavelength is 4047.05 Angstrom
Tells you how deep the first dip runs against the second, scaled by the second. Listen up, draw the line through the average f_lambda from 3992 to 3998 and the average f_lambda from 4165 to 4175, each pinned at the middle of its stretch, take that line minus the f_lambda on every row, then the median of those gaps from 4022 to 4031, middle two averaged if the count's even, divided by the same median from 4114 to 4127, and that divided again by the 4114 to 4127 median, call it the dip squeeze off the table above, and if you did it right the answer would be -0.12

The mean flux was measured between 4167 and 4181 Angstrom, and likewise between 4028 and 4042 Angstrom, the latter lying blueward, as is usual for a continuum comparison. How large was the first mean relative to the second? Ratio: 1.02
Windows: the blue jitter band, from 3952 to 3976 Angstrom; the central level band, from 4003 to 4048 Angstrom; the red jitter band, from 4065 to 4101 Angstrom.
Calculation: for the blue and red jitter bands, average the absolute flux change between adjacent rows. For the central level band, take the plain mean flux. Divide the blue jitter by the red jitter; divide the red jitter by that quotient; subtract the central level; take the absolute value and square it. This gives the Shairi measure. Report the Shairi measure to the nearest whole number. 1246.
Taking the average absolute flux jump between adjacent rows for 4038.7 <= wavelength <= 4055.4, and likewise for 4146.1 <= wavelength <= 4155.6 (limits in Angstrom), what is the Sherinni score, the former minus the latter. 1.0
